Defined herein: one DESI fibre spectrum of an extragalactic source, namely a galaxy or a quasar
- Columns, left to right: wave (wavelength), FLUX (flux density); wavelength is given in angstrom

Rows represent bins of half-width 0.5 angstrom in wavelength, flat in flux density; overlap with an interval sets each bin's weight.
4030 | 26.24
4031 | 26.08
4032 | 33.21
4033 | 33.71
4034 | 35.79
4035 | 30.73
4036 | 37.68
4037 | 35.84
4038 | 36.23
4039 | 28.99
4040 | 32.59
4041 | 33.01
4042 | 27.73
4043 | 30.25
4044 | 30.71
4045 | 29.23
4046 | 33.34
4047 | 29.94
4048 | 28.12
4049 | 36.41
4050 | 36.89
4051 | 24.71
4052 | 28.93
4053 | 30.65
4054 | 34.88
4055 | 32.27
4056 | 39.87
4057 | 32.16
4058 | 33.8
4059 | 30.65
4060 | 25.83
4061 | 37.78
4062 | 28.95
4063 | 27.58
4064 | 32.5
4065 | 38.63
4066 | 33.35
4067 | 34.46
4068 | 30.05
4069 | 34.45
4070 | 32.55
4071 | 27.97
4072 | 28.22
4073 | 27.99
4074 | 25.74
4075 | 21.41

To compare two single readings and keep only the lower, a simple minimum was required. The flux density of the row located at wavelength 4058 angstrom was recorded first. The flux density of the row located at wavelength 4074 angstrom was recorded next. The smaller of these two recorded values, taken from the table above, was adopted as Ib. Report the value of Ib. 26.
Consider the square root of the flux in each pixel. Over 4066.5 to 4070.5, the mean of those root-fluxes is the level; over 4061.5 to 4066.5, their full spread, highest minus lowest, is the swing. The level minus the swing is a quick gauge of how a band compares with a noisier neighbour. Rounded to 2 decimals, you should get 4.77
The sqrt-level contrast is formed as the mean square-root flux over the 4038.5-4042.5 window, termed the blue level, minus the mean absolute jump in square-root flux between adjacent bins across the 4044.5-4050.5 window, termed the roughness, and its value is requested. 5.20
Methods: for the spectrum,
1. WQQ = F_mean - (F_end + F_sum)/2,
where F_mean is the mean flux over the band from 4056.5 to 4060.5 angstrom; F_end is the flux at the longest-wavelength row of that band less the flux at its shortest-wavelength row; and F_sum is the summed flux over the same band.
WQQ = -27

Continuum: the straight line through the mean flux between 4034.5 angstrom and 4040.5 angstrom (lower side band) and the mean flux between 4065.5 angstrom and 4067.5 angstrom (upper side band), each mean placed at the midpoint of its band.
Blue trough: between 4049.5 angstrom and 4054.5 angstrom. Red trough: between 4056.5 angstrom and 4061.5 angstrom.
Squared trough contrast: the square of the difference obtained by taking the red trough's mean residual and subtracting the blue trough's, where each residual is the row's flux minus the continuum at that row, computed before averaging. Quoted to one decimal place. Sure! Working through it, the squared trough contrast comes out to 0.6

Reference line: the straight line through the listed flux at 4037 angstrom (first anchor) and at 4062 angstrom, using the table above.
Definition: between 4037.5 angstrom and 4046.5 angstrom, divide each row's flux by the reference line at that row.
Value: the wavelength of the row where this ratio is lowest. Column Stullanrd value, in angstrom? 4042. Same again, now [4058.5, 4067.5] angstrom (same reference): 4060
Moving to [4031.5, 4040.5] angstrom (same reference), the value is 4039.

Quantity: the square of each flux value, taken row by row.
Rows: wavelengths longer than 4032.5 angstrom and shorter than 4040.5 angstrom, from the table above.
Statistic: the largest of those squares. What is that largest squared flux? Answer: 1420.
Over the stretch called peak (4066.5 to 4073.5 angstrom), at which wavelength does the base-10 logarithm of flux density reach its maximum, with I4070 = 4067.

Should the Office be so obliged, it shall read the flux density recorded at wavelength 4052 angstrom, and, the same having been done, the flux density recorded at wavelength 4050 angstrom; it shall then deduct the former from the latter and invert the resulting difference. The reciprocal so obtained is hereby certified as 0.13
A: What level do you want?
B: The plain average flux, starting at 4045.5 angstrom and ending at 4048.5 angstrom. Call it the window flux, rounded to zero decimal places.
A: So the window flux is 30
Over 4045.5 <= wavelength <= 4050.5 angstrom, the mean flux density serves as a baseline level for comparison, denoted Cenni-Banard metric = 33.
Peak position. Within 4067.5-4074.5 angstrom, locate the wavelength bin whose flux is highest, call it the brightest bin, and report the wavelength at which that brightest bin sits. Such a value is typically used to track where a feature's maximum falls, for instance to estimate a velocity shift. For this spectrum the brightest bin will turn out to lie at 4069 angstrom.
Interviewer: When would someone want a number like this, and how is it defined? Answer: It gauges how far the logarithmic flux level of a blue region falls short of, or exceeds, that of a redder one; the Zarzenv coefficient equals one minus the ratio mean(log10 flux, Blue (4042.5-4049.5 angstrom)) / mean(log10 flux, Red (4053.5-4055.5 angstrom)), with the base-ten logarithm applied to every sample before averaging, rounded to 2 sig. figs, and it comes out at 0.022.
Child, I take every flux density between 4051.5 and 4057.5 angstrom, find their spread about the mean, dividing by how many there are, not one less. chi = 3.5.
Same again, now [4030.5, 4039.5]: 3.6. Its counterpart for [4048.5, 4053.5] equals 4.6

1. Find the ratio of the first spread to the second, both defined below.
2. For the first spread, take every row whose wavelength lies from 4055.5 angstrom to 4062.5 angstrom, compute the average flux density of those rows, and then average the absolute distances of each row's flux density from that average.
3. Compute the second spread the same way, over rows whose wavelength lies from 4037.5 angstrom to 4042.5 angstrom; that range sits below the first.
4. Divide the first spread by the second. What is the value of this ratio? 1.4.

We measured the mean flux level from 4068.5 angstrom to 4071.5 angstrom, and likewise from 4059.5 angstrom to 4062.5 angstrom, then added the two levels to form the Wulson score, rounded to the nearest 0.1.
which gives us 62.5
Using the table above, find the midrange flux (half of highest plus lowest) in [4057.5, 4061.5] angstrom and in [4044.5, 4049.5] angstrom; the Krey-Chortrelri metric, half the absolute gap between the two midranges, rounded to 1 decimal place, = 0.2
